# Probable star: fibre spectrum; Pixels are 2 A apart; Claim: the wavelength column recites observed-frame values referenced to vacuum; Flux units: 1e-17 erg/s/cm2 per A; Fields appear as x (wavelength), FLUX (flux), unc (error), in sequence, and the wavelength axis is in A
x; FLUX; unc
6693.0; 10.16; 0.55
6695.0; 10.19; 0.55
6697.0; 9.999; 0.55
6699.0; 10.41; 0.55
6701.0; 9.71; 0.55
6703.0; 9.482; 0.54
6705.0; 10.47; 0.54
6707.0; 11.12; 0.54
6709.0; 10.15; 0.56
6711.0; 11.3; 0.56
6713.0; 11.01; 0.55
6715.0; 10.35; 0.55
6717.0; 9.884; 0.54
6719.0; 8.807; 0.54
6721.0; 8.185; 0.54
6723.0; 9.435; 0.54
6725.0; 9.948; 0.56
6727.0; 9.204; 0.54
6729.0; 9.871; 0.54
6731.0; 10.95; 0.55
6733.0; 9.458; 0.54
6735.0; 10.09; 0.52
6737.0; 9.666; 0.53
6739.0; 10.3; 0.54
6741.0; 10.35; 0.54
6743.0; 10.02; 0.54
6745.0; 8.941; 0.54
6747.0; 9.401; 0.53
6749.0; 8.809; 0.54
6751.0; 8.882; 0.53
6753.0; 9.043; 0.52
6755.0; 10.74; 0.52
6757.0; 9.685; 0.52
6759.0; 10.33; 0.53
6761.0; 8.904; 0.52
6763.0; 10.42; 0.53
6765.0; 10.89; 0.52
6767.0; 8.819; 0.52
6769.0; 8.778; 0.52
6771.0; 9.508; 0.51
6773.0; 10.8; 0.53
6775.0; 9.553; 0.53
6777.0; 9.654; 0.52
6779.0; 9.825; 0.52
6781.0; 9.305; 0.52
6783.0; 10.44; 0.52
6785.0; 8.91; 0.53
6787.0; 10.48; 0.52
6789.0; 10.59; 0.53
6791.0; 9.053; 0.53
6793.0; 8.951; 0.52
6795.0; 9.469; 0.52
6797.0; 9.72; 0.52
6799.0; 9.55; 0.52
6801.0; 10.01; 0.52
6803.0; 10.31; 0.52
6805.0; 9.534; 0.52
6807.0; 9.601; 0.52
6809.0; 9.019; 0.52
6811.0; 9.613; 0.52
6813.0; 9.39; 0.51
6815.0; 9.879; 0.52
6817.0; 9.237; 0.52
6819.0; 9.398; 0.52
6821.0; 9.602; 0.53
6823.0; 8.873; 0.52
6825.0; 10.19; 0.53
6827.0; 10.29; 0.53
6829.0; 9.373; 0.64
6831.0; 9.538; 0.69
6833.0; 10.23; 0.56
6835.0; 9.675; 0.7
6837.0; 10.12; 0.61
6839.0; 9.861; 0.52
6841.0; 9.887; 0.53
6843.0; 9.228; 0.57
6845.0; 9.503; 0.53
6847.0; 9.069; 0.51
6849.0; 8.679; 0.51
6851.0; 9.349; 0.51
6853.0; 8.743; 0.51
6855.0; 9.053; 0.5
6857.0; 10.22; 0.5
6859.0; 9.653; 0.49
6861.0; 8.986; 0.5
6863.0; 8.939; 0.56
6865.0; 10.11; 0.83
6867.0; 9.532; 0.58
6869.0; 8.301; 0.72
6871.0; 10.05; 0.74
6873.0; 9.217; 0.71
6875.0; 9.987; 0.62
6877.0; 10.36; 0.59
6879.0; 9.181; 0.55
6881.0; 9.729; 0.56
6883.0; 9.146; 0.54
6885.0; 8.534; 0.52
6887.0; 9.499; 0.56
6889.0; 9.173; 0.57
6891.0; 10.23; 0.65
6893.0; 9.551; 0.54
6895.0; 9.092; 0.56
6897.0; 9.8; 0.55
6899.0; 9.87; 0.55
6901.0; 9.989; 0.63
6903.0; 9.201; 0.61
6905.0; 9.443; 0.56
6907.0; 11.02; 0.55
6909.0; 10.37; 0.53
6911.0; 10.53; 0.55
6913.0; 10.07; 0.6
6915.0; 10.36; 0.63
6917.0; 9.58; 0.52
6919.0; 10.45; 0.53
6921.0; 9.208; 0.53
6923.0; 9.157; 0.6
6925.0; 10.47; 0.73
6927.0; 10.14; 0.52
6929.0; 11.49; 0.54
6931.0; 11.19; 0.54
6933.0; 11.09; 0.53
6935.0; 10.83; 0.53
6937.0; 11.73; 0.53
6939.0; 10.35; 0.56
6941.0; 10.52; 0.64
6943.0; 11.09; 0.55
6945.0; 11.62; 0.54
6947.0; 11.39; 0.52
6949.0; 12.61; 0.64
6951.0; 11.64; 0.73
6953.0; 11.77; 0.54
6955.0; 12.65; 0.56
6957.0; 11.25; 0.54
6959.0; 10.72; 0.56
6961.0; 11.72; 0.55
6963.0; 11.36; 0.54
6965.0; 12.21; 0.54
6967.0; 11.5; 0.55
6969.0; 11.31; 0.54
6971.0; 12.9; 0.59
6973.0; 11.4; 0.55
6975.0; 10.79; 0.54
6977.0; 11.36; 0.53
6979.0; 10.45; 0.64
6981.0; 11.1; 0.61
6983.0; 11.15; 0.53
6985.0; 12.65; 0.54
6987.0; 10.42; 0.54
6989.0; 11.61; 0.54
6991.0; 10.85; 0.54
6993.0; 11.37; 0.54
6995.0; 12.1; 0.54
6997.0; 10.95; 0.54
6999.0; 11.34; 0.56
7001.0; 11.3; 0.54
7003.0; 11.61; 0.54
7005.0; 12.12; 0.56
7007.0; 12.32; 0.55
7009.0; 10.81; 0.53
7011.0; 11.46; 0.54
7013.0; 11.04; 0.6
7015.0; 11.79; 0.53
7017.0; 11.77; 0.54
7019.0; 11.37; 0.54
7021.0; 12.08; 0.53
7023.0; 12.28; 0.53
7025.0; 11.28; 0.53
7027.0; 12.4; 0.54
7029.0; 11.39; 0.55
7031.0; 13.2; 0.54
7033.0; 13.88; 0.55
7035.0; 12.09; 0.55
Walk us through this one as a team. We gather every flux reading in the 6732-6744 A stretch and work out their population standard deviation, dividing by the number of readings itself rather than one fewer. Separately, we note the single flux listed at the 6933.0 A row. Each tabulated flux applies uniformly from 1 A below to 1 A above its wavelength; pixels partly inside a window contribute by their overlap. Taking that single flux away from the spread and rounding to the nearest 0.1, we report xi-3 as -10.8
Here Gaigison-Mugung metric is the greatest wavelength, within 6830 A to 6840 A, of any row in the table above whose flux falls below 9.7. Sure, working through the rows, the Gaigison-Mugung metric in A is 6835.0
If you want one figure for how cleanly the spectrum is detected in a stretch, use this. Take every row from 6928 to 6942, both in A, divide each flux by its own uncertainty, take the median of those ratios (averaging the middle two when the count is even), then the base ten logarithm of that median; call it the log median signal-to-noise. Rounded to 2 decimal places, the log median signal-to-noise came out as 1.32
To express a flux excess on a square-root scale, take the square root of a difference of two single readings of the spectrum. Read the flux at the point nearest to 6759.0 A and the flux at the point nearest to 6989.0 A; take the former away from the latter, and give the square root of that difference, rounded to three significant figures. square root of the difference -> 1.13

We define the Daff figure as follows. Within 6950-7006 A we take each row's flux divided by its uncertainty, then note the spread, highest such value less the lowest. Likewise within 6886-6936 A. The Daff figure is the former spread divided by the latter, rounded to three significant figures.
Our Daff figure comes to 1.08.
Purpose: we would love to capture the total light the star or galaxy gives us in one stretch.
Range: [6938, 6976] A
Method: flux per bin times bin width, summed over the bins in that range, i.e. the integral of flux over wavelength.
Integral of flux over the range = 438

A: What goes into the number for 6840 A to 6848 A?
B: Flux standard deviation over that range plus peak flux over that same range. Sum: 10.2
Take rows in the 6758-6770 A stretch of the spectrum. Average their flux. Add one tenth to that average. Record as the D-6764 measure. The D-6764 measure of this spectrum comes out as 9.8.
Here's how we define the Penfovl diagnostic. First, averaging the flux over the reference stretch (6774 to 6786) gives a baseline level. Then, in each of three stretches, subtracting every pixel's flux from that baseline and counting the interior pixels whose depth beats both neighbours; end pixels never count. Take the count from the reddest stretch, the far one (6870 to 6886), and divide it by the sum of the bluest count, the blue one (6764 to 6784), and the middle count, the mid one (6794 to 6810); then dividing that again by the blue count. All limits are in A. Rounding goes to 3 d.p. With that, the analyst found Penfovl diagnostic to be 0.133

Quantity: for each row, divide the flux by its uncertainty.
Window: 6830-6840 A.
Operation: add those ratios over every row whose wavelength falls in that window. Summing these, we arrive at 81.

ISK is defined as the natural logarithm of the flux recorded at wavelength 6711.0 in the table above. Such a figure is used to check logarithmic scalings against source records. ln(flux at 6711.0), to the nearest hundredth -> 2.42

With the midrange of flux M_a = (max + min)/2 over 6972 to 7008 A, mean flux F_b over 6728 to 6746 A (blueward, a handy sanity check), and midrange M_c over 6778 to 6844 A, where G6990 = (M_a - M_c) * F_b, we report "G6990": 18.0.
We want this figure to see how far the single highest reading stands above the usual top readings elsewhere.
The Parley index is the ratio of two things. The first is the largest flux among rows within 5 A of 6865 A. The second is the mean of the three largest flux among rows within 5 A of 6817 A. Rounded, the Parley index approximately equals 1.05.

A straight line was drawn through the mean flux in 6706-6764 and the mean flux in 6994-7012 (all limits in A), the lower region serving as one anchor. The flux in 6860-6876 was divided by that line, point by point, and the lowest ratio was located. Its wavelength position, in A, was 6869.0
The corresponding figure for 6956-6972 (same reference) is 6959.0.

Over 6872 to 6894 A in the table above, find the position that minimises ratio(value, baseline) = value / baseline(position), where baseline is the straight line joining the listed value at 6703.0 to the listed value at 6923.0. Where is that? 6885.0 A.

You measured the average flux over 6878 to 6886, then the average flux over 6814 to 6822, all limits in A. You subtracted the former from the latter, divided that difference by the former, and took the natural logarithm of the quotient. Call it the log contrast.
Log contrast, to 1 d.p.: -3.2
